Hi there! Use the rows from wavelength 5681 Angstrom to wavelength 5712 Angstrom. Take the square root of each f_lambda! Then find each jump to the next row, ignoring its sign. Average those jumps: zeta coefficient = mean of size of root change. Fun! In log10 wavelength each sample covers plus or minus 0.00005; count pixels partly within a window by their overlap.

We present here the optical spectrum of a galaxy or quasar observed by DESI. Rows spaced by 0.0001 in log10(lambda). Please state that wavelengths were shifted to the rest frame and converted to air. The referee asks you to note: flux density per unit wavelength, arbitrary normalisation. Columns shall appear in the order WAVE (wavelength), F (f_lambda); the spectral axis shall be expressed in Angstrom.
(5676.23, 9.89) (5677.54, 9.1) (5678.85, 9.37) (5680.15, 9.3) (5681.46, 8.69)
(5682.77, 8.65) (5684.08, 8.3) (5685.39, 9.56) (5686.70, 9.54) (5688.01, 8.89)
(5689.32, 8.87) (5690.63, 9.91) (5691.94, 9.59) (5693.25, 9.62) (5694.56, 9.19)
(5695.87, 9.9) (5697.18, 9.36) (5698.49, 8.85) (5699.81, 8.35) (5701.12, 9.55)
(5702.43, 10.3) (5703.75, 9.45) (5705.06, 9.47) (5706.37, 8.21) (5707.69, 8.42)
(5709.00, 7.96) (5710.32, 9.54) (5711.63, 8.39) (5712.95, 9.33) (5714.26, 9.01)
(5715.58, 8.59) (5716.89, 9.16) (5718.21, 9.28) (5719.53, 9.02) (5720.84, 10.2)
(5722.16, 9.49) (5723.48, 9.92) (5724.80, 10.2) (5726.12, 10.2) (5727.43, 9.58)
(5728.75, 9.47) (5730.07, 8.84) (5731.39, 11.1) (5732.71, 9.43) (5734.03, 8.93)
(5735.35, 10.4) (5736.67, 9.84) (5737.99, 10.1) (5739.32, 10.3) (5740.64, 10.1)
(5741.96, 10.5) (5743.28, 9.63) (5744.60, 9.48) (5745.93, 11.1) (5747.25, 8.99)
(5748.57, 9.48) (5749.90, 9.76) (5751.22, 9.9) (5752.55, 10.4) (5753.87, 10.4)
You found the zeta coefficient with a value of 0.100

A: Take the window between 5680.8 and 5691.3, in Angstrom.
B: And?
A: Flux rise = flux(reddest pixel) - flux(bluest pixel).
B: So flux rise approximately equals 1.2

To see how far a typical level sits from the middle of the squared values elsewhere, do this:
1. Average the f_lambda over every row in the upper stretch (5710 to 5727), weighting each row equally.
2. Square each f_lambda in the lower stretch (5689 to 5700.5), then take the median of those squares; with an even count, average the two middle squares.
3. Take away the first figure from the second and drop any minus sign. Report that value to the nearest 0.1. 78.2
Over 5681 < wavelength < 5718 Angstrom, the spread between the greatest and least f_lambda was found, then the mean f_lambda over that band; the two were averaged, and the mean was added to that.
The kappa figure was 14.8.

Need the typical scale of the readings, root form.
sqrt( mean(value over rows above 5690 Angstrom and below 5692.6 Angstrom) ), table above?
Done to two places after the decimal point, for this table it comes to 3.12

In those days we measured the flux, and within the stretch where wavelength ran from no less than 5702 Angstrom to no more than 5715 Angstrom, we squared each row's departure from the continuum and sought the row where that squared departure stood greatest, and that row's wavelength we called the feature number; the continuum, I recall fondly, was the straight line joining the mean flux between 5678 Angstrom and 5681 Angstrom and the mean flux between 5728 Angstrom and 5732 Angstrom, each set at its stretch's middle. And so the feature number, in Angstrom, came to 5709.00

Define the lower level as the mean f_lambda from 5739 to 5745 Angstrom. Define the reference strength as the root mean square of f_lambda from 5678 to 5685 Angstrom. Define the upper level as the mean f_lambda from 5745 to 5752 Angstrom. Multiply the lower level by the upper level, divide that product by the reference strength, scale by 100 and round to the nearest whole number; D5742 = 1110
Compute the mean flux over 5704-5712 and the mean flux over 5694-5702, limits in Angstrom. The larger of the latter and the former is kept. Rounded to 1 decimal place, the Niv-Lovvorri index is 9.2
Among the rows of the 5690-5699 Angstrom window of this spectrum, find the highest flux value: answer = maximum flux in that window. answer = 9.91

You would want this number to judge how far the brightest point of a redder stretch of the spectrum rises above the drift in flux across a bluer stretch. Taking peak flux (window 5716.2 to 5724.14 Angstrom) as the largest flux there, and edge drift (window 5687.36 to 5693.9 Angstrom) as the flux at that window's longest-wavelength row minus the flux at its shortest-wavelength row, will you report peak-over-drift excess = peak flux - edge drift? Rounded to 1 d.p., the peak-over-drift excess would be 9.5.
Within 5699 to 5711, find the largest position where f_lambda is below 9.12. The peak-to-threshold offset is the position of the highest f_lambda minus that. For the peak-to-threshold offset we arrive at -6.6 Angstrom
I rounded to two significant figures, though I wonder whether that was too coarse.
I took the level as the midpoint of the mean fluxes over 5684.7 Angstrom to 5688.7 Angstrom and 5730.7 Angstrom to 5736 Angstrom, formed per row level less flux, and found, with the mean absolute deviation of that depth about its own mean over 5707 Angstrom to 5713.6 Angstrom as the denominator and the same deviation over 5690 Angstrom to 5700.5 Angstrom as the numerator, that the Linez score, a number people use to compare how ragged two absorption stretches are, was 0.73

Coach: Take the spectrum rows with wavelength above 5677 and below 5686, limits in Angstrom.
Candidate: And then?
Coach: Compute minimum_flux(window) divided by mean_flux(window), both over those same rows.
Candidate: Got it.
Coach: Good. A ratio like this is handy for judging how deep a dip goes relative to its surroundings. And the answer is 0.923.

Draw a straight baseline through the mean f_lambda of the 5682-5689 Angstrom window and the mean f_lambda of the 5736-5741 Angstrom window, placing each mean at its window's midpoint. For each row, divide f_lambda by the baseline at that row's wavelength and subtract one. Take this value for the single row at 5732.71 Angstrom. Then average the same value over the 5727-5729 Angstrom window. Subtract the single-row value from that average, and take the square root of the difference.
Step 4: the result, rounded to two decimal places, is 0.14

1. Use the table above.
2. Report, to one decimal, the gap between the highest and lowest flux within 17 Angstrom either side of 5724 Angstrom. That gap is 3.1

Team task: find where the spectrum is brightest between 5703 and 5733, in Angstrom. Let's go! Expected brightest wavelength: 5731.39 Angstrom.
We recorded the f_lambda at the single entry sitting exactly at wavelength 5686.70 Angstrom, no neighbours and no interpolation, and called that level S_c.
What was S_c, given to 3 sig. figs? 9.54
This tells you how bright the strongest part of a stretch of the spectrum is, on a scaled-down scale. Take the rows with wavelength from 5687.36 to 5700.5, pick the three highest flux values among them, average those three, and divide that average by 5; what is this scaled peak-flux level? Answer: 1.962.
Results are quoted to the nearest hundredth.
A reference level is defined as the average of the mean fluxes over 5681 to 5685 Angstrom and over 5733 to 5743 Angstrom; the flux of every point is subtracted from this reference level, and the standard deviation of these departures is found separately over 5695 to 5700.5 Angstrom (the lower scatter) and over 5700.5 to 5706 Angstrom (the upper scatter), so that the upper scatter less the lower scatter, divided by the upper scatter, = -0.64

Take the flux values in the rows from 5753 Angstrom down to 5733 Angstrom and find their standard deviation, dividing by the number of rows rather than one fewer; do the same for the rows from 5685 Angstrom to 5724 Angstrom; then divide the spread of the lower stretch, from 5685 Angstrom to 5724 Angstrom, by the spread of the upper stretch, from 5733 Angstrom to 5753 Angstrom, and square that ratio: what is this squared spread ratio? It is 1.1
